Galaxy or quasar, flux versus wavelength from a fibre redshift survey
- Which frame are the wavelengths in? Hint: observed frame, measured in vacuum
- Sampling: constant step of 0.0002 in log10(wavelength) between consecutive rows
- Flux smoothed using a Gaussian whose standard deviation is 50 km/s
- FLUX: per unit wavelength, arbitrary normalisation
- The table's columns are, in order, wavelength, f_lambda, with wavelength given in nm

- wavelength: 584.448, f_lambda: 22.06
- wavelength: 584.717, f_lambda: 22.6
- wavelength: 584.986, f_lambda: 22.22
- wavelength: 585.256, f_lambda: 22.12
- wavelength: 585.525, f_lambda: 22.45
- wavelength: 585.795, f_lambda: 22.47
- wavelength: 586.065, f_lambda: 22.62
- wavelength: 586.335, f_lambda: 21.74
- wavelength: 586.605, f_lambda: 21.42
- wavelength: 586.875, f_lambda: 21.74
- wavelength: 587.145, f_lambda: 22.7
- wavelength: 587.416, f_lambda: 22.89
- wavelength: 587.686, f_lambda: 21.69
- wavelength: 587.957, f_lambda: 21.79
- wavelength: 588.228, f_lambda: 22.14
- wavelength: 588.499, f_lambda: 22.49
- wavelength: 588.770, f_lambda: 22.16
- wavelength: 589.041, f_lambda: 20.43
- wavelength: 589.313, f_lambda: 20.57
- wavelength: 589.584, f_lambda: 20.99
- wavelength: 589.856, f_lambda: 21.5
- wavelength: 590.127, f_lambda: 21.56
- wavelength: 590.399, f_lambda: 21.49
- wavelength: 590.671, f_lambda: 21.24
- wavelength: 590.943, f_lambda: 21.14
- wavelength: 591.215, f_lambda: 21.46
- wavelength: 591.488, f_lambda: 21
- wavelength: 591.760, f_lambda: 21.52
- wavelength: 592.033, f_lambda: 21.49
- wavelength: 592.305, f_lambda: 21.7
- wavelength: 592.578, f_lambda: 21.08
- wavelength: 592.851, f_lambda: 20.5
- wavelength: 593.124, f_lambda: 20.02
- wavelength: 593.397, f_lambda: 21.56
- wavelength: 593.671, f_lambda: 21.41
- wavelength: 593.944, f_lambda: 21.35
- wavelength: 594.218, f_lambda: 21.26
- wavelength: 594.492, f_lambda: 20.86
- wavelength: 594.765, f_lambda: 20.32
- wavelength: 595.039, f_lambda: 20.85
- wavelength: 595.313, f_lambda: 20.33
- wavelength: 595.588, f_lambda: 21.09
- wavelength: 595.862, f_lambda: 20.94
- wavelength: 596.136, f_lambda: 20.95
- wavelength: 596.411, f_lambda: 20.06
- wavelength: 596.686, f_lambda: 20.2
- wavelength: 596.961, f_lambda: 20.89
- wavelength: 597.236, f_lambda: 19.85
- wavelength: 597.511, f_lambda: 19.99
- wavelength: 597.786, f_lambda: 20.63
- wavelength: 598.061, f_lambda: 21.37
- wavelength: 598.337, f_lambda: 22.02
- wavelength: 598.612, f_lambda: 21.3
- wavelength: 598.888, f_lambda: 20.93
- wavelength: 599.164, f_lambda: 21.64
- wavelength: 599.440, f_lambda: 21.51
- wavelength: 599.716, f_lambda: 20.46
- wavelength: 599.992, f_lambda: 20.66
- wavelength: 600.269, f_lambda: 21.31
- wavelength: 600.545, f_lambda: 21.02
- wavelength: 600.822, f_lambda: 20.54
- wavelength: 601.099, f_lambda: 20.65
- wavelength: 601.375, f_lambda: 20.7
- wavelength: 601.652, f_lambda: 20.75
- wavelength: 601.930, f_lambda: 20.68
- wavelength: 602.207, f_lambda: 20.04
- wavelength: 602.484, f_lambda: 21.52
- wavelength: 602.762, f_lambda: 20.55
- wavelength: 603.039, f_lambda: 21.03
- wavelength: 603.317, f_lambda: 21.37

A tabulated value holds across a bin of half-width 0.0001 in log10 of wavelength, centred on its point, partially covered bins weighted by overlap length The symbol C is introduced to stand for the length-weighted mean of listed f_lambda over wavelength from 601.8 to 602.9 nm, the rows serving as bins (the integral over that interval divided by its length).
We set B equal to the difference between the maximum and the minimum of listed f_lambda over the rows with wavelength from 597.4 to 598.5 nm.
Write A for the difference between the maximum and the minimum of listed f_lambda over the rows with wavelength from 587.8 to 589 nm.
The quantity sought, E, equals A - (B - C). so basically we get 19.4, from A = 0.70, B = 2.0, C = 20.70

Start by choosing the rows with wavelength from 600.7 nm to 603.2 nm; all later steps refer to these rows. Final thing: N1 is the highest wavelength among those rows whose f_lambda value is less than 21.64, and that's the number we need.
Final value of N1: 603.039 nm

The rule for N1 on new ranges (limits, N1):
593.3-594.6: 594.492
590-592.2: 592.033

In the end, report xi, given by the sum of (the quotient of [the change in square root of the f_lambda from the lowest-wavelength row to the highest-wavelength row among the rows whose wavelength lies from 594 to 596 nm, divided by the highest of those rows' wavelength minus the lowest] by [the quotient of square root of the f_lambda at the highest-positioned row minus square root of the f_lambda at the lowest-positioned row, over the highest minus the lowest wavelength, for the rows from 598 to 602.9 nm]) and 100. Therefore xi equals 101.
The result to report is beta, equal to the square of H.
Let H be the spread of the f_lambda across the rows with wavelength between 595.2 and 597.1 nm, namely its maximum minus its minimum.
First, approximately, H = 1.0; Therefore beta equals 1.1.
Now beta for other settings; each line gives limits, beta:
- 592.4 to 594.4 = 2.4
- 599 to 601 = 1.4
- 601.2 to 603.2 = 2.2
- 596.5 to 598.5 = 4.7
